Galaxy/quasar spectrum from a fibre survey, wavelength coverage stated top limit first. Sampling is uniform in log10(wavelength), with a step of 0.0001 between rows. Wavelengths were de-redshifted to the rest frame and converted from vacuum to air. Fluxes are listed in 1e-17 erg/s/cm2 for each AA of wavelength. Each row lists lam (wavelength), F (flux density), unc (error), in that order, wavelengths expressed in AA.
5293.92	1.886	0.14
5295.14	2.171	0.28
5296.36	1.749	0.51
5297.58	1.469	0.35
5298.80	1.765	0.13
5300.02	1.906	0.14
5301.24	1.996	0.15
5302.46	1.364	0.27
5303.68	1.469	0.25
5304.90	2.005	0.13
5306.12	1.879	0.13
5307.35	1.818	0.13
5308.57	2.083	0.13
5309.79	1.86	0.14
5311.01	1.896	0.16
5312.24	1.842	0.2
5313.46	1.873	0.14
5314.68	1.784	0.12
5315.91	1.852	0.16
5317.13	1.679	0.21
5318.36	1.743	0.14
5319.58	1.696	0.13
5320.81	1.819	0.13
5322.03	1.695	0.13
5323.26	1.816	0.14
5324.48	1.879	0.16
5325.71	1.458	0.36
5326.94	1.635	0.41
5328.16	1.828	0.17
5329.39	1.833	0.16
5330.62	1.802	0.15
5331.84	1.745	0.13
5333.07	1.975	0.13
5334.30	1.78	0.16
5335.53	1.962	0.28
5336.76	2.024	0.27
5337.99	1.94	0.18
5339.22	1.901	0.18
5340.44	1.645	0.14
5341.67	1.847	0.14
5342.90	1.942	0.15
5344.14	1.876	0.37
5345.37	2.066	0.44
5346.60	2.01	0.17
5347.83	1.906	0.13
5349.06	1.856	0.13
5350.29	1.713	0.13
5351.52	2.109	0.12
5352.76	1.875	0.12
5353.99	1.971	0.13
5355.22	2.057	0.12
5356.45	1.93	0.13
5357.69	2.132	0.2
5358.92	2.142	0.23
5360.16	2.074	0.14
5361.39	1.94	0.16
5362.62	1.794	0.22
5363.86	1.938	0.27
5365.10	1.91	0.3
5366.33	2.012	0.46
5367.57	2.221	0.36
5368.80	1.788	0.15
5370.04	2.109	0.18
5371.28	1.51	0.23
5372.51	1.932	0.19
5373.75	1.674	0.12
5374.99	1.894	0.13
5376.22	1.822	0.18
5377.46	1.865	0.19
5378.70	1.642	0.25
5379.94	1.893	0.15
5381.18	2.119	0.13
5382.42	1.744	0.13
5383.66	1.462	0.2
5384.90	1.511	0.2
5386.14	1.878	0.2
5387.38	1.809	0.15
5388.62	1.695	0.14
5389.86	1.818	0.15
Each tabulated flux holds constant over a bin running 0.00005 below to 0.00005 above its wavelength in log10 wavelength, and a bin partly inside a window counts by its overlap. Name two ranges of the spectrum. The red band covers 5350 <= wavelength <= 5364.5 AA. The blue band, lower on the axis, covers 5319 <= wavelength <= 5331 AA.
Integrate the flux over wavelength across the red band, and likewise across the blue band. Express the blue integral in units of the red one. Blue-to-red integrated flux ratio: 0.7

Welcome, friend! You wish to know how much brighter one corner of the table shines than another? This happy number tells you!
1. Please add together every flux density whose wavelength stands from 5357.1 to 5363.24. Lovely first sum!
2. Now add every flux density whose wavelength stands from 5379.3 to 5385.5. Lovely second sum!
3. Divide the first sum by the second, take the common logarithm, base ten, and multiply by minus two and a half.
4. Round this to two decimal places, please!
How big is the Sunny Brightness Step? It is -0.16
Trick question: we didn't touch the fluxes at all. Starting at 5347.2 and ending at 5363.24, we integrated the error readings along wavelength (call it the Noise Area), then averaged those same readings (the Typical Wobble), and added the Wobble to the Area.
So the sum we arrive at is 2.57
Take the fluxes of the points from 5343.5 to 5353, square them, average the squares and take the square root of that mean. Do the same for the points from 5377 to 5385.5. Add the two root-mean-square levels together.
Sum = 3.69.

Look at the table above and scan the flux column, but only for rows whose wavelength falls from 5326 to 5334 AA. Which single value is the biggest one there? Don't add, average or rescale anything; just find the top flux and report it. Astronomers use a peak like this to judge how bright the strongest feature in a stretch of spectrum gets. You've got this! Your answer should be 1.975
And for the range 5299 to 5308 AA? 2.005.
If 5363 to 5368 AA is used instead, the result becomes 2.221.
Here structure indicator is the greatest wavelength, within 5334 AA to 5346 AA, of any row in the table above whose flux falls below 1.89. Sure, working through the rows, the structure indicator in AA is 5344.14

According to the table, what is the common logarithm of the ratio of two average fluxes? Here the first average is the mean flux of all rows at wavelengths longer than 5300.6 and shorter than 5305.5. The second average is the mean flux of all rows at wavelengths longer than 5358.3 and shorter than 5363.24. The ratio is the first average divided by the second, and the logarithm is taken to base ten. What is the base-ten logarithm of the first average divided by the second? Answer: -0.07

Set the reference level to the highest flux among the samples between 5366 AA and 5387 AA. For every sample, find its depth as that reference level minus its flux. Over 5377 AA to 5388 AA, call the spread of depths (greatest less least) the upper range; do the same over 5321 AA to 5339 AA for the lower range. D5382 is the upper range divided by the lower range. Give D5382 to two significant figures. 1.2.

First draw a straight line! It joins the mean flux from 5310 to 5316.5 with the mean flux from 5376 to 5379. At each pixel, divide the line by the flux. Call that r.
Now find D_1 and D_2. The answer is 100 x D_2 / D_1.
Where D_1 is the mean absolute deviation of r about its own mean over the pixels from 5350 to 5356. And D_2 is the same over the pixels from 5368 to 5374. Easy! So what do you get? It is 158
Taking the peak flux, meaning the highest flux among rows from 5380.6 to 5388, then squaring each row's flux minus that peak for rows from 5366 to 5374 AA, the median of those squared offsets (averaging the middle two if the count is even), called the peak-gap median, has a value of 0.035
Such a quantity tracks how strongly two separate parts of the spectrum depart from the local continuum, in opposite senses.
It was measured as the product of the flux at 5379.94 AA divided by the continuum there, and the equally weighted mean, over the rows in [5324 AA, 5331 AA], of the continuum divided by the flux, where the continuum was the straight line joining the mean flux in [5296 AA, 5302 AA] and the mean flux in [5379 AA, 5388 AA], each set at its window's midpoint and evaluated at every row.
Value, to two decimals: 1.10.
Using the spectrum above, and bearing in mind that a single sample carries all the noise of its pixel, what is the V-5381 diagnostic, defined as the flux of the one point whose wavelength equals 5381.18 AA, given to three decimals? 2.119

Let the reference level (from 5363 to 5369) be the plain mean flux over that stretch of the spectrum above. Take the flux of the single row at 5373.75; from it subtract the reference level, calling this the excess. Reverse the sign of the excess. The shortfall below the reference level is 0.30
